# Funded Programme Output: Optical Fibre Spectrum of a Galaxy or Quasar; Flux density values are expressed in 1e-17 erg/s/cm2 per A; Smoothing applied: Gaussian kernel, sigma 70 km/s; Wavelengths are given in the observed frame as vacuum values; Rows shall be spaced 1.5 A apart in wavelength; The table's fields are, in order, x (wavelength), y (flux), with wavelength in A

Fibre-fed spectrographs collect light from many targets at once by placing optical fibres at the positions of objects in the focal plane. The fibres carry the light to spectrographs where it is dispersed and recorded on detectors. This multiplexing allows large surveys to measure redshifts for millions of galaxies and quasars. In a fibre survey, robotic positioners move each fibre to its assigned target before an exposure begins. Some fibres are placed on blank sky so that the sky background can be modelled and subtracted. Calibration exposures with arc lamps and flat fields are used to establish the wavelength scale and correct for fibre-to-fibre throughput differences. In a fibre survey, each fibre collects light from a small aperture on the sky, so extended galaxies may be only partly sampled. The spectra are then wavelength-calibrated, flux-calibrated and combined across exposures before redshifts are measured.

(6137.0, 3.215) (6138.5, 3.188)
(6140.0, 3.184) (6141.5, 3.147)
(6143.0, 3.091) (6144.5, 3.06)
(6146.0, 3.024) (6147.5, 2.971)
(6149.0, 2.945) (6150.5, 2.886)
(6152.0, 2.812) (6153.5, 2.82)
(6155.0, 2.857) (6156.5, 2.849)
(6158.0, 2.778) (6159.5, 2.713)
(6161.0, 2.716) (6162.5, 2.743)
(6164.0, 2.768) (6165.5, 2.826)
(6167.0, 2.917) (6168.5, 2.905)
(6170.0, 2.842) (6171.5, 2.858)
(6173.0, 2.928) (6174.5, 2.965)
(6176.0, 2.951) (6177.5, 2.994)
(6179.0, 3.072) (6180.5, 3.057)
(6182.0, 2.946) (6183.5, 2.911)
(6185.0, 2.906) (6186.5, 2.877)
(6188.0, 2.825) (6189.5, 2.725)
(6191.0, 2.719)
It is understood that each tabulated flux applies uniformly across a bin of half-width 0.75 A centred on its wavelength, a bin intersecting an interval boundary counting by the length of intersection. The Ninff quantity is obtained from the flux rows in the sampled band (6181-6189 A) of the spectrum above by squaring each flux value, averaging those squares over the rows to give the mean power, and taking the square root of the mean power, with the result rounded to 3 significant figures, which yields 2.89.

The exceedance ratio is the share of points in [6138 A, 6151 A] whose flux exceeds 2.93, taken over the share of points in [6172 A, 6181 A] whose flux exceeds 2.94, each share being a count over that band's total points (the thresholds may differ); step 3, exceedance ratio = 1.1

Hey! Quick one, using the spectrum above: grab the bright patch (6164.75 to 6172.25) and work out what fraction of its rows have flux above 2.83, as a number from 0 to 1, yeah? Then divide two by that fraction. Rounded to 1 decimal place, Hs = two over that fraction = 2.5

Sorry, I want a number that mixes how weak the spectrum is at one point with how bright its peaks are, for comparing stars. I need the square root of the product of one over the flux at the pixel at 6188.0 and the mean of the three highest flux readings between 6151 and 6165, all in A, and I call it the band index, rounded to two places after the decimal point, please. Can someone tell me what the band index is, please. 1.00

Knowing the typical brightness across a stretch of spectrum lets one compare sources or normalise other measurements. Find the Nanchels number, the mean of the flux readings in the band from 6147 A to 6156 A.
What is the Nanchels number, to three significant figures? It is 2.88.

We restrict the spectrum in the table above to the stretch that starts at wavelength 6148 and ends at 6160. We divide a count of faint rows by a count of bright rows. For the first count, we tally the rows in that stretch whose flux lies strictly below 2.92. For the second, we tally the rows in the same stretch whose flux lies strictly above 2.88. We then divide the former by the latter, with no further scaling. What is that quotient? 3.5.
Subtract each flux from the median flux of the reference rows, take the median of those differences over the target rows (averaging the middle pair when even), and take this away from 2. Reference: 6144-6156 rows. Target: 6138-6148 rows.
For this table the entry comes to 2.18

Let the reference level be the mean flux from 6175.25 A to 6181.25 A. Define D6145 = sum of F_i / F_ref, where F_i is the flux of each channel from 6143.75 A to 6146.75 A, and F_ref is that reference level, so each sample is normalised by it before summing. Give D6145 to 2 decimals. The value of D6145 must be 2.02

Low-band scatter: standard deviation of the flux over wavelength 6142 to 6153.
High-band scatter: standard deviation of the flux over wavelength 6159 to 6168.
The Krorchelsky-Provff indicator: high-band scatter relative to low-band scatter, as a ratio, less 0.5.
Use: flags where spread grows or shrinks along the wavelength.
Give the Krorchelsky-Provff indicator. 0.3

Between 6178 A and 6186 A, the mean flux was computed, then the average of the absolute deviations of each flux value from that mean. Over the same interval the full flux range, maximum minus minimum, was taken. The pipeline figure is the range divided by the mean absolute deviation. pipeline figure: 2.41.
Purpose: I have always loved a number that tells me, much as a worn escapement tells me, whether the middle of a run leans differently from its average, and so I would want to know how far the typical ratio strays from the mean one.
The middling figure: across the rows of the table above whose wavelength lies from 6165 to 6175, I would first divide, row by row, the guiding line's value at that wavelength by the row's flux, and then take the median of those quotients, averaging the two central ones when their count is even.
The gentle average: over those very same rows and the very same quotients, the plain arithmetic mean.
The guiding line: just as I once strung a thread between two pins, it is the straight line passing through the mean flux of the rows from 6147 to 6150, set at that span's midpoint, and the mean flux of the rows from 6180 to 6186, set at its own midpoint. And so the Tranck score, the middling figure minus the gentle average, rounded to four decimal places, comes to -0.0050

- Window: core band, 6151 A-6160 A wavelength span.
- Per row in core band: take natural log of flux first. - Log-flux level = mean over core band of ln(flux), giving 1.03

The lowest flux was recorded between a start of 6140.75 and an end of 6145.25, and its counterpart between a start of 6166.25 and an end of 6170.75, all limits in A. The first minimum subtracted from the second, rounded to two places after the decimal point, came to -0.22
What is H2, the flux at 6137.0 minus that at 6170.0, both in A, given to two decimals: 0.37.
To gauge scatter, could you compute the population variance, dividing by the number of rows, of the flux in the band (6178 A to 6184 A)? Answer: 0.0048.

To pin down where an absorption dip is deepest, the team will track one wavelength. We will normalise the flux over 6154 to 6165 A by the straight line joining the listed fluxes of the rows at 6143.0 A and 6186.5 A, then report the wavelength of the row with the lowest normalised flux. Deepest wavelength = 6159.5 A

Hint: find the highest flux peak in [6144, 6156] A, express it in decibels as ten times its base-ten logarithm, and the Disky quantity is 4.86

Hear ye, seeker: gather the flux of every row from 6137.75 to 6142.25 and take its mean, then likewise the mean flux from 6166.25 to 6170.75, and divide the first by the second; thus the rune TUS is 1.10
